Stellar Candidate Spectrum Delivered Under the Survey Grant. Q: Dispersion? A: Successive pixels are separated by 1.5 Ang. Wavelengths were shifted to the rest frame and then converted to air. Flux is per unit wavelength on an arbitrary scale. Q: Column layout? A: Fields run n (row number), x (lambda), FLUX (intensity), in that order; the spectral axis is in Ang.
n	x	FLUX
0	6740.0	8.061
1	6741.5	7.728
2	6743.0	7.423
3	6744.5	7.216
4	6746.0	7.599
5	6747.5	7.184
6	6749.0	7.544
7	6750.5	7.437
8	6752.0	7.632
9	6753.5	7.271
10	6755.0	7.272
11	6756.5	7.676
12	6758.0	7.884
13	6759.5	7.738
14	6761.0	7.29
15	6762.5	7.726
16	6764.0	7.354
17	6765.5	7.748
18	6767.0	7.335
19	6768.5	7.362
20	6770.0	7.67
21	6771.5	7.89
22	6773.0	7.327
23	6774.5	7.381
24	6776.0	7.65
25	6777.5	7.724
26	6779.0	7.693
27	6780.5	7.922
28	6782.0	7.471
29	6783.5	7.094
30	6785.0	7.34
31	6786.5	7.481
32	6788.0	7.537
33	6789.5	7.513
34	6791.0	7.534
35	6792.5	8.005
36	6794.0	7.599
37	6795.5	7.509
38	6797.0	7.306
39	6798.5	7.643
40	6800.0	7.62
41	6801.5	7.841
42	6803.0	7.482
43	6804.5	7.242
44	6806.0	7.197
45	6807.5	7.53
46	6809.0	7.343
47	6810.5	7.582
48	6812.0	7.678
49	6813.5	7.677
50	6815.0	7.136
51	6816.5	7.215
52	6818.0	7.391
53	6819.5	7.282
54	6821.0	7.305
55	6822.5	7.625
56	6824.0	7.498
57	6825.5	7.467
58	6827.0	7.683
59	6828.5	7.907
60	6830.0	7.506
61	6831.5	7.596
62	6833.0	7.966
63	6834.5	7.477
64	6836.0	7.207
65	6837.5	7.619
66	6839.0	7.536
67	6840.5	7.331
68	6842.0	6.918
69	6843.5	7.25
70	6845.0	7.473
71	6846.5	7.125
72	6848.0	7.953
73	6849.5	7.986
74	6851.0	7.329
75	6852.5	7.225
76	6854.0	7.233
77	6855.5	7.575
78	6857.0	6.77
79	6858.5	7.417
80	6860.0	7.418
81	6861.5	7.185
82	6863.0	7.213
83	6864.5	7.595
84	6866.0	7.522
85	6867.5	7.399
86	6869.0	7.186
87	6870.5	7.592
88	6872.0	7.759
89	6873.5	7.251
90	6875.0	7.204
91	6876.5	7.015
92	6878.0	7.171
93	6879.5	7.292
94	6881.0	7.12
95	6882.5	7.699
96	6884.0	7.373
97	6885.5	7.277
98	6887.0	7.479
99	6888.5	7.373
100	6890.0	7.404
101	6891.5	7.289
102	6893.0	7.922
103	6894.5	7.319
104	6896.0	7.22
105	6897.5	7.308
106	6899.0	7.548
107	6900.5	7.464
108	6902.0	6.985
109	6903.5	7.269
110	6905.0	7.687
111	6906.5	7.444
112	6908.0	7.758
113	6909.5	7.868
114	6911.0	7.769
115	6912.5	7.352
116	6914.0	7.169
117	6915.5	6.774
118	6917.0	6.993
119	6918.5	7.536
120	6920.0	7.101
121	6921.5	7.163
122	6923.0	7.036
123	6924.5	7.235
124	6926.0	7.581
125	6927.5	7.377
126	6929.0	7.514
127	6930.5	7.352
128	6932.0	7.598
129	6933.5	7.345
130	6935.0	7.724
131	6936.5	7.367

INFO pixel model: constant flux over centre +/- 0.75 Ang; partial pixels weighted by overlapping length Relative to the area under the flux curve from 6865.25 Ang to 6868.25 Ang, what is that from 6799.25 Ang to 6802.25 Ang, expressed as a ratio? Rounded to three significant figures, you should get 1.04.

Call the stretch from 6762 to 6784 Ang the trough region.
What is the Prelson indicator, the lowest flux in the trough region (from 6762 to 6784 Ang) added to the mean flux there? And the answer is 14.7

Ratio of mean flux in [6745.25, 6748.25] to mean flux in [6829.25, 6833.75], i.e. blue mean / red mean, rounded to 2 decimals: 0.96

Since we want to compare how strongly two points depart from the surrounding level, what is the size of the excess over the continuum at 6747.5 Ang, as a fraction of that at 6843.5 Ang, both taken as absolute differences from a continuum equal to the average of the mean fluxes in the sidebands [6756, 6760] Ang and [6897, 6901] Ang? 1.2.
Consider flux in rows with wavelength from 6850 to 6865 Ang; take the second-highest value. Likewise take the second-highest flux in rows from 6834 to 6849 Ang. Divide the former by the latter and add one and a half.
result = 2.49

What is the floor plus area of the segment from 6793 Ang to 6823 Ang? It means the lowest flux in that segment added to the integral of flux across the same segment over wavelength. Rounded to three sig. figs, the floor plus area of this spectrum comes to 231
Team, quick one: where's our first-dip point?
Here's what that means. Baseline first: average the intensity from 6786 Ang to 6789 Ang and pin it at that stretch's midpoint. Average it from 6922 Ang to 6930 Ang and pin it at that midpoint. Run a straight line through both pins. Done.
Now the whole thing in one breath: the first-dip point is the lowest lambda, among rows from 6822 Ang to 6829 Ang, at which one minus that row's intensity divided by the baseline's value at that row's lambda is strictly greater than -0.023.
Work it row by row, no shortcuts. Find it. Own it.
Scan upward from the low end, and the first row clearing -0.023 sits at 6822.5 Ang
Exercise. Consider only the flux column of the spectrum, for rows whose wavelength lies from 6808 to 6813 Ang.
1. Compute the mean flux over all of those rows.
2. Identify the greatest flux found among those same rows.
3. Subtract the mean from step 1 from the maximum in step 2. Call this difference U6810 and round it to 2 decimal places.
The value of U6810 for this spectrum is 0.14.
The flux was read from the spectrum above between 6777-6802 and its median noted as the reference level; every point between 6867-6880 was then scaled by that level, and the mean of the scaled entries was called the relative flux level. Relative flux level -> 0.971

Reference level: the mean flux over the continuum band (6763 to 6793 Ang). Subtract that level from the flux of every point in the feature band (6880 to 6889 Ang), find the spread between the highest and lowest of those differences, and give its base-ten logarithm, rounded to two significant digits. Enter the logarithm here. -0.24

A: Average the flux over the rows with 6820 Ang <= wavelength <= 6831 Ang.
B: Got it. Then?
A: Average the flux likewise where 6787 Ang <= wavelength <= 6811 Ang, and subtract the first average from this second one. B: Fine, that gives -0.04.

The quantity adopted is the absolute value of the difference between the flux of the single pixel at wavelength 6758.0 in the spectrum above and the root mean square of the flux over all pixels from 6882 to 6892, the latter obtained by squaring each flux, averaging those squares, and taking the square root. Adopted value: 0.5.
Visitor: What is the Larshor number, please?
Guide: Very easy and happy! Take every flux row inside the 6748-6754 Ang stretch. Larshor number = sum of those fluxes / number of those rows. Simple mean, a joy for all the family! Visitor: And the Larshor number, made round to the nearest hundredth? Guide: 7.47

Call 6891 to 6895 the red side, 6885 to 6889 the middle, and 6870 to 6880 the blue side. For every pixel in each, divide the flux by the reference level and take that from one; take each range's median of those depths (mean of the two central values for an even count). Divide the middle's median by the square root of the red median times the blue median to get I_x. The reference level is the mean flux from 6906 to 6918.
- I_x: 0.2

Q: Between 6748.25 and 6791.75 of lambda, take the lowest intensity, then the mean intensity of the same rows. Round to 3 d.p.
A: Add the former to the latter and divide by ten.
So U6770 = 1.463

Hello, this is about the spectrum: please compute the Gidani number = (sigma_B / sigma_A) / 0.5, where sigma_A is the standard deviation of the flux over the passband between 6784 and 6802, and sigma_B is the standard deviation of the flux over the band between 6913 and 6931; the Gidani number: 2.5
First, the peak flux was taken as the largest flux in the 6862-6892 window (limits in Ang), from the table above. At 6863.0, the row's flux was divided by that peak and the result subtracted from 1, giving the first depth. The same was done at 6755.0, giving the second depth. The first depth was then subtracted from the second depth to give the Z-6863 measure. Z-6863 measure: -0.01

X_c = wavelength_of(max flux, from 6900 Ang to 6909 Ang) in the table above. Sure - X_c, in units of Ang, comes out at 6908.0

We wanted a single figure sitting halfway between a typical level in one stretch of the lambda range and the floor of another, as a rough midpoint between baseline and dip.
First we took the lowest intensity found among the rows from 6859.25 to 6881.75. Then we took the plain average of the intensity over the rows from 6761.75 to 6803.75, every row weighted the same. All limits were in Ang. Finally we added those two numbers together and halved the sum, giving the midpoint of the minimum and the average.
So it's 7.29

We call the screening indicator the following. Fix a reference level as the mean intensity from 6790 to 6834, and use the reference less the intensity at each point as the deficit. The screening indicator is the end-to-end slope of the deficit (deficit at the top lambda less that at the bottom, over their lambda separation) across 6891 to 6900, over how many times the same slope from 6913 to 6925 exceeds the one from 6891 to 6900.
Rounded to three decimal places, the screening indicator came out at -0.190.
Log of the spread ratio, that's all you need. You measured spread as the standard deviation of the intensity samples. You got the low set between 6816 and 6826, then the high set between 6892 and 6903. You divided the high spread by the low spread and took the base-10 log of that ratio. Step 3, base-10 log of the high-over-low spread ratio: 0.31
